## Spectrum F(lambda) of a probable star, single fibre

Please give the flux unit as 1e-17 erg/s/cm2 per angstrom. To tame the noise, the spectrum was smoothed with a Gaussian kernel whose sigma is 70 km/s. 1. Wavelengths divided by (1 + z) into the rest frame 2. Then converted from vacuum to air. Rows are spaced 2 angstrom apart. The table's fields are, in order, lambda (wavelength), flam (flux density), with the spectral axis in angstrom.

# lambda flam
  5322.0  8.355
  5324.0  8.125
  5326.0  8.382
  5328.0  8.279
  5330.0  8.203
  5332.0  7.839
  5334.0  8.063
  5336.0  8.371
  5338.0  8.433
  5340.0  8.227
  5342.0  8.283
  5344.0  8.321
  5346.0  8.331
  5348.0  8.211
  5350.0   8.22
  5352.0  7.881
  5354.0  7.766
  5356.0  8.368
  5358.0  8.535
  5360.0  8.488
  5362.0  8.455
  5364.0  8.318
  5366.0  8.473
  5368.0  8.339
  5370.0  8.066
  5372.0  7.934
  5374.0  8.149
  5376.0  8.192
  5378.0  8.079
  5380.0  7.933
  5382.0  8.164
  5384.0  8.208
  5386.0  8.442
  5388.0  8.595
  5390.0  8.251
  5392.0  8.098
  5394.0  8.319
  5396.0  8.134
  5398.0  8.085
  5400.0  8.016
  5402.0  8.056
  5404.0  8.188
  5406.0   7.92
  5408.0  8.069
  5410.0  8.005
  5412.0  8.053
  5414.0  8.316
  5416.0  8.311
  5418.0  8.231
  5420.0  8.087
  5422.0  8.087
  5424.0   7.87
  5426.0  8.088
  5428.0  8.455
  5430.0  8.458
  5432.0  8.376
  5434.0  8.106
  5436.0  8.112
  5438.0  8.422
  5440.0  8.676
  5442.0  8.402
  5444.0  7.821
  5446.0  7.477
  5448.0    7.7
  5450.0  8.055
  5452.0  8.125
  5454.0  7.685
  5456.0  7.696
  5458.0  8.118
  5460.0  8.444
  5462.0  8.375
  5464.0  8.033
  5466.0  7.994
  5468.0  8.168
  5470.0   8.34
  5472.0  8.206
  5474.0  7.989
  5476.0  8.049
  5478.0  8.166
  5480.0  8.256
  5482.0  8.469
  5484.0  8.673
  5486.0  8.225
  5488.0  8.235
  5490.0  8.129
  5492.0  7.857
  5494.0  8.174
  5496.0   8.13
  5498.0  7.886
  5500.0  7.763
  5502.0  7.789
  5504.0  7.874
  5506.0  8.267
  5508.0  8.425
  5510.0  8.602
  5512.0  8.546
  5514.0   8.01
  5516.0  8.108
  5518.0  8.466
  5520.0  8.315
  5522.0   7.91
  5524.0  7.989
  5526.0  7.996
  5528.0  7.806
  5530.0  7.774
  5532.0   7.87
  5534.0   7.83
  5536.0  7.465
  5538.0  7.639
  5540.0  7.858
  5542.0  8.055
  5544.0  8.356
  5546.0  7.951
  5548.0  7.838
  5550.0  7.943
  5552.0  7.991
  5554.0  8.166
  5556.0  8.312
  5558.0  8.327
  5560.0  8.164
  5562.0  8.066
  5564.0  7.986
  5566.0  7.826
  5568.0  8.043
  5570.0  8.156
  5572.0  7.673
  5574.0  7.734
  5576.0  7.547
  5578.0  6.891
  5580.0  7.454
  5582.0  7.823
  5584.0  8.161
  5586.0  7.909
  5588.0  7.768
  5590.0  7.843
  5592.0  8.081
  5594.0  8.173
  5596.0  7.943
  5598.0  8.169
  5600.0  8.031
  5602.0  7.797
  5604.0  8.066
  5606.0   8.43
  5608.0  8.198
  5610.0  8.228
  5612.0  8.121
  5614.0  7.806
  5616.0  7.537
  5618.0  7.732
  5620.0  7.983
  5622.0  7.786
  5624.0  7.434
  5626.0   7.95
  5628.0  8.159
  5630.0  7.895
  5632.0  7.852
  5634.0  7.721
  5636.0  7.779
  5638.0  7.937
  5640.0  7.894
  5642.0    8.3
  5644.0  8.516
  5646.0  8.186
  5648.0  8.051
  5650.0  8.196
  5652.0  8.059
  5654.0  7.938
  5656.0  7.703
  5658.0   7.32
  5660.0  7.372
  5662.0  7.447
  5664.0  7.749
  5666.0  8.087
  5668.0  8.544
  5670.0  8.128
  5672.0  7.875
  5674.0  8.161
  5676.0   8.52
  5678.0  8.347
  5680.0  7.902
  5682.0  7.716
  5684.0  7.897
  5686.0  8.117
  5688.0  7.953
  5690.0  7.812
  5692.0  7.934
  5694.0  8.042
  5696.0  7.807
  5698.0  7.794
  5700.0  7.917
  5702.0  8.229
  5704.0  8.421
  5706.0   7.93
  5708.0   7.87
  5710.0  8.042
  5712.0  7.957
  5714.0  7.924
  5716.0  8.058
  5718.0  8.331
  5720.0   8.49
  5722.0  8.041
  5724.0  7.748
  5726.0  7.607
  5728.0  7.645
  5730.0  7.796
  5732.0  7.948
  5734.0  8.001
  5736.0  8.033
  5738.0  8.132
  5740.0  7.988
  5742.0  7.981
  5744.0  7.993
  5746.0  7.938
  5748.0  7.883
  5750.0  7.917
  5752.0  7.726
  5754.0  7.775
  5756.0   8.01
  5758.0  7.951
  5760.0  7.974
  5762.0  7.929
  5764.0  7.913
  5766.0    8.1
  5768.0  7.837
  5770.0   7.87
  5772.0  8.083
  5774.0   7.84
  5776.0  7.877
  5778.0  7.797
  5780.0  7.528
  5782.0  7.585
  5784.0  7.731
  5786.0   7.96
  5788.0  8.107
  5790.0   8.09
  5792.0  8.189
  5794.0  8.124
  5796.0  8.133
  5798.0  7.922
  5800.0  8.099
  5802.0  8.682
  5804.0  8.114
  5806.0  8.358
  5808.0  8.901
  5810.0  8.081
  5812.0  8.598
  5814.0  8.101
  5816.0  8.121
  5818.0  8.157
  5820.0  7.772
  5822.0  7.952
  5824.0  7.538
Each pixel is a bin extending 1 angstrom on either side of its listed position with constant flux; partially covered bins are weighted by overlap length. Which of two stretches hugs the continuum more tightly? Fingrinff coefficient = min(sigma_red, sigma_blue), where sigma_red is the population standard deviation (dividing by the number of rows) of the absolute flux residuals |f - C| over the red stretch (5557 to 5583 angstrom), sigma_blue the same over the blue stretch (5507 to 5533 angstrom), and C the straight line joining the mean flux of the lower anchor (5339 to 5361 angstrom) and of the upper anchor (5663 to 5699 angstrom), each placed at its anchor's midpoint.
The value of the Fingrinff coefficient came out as 0.124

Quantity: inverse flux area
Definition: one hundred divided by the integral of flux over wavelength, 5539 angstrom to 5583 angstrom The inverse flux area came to 0.287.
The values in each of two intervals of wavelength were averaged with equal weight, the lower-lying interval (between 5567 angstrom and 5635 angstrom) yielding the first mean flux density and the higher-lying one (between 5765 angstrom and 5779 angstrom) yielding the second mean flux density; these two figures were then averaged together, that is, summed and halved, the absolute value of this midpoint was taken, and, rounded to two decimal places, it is 7.90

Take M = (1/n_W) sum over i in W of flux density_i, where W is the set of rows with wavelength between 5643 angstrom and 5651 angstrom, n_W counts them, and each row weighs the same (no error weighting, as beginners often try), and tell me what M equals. 8.24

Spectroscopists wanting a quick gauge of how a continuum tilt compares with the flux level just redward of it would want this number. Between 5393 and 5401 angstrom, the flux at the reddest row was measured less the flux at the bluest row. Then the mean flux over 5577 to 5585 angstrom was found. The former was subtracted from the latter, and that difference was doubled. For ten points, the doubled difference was 15.8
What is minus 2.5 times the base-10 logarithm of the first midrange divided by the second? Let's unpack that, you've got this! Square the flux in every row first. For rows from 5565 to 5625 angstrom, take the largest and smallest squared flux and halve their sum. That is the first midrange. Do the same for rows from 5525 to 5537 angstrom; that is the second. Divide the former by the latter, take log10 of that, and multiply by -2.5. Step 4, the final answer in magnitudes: 0.01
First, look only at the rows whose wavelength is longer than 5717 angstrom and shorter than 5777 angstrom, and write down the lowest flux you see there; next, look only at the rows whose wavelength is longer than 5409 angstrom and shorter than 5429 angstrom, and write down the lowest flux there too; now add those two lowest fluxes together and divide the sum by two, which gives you 7.7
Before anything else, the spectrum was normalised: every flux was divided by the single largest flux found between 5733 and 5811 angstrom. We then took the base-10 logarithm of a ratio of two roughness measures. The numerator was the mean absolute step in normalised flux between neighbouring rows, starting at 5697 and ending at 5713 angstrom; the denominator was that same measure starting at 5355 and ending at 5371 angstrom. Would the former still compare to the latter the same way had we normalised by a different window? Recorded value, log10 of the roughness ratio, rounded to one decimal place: 0.2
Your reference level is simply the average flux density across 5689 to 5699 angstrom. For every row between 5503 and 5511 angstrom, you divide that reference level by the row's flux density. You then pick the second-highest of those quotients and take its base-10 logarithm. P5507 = -0.021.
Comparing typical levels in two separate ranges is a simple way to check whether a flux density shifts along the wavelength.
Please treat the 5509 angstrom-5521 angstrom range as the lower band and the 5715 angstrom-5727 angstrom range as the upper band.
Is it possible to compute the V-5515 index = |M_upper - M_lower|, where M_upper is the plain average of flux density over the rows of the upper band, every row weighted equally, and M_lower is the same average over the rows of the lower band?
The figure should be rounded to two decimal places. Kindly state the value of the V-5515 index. 0.30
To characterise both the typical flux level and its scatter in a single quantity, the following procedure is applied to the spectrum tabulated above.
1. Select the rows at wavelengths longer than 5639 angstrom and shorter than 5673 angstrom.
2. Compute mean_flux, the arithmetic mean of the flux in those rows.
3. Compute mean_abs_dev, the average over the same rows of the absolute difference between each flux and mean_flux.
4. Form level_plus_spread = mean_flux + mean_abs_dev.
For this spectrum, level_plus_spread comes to 8.25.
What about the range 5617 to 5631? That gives 8.02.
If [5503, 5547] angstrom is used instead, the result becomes 8.29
